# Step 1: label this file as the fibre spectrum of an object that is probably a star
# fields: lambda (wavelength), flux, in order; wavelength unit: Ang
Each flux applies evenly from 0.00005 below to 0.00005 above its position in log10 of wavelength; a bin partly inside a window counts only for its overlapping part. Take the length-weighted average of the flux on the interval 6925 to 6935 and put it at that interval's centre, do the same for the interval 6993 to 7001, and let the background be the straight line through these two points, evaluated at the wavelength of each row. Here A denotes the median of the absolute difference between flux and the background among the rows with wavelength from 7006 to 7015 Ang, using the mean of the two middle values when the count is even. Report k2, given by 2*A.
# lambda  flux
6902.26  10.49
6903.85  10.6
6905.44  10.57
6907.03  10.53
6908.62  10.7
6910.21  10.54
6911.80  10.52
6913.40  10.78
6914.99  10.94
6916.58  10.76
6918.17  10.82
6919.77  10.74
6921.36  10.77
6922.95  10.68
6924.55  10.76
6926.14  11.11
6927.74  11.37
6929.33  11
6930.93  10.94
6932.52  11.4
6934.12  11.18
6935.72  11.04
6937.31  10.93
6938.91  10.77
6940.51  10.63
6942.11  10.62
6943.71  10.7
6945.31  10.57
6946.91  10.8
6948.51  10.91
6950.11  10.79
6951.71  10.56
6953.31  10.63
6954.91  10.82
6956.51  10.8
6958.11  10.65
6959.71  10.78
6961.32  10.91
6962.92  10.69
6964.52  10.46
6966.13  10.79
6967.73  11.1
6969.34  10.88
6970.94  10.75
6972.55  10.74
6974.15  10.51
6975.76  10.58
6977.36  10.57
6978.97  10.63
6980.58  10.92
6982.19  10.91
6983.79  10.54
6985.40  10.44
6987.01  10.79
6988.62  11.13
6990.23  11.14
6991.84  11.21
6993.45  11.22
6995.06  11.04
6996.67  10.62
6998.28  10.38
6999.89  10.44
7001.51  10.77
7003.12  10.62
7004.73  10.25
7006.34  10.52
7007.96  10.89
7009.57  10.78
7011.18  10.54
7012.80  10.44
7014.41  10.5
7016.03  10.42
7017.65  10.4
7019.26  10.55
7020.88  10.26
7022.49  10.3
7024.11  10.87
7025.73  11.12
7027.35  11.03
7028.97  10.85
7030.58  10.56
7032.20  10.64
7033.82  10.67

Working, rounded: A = 0.14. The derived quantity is 0.28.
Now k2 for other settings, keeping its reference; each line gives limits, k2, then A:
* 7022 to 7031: 0.68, 0.34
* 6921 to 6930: 0.63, 0.32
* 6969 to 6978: 0.41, 0.20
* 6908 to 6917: 1.07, 0.54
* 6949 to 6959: 0.55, 0.27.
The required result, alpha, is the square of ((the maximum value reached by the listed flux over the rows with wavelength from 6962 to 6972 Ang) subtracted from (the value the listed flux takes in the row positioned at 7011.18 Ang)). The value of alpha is 0.31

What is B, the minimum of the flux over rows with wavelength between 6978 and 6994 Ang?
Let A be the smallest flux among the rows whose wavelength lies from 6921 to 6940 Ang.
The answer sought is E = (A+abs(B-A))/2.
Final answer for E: 5.46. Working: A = 10.68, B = 10.44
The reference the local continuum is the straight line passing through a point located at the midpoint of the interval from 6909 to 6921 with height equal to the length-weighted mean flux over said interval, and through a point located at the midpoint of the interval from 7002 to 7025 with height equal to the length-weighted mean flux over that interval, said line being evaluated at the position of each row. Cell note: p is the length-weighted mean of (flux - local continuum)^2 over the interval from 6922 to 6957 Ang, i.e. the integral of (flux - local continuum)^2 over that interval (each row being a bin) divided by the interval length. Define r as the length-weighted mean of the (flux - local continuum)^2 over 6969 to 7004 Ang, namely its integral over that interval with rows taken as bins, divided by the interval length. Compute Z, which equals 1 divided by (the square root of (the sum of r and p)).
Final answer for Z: 2.33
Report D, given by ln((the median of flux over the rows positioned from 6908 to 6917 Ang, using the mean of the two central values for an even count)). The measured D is 2.37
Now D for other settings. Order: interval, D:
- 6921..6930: 2.39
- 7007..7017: 2.35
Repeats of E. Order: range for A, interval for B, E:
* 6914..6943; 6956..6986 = 5.40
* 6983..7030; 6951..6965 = 5.23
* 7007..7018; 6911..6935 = 5.26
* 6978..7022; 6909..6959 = 5.26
